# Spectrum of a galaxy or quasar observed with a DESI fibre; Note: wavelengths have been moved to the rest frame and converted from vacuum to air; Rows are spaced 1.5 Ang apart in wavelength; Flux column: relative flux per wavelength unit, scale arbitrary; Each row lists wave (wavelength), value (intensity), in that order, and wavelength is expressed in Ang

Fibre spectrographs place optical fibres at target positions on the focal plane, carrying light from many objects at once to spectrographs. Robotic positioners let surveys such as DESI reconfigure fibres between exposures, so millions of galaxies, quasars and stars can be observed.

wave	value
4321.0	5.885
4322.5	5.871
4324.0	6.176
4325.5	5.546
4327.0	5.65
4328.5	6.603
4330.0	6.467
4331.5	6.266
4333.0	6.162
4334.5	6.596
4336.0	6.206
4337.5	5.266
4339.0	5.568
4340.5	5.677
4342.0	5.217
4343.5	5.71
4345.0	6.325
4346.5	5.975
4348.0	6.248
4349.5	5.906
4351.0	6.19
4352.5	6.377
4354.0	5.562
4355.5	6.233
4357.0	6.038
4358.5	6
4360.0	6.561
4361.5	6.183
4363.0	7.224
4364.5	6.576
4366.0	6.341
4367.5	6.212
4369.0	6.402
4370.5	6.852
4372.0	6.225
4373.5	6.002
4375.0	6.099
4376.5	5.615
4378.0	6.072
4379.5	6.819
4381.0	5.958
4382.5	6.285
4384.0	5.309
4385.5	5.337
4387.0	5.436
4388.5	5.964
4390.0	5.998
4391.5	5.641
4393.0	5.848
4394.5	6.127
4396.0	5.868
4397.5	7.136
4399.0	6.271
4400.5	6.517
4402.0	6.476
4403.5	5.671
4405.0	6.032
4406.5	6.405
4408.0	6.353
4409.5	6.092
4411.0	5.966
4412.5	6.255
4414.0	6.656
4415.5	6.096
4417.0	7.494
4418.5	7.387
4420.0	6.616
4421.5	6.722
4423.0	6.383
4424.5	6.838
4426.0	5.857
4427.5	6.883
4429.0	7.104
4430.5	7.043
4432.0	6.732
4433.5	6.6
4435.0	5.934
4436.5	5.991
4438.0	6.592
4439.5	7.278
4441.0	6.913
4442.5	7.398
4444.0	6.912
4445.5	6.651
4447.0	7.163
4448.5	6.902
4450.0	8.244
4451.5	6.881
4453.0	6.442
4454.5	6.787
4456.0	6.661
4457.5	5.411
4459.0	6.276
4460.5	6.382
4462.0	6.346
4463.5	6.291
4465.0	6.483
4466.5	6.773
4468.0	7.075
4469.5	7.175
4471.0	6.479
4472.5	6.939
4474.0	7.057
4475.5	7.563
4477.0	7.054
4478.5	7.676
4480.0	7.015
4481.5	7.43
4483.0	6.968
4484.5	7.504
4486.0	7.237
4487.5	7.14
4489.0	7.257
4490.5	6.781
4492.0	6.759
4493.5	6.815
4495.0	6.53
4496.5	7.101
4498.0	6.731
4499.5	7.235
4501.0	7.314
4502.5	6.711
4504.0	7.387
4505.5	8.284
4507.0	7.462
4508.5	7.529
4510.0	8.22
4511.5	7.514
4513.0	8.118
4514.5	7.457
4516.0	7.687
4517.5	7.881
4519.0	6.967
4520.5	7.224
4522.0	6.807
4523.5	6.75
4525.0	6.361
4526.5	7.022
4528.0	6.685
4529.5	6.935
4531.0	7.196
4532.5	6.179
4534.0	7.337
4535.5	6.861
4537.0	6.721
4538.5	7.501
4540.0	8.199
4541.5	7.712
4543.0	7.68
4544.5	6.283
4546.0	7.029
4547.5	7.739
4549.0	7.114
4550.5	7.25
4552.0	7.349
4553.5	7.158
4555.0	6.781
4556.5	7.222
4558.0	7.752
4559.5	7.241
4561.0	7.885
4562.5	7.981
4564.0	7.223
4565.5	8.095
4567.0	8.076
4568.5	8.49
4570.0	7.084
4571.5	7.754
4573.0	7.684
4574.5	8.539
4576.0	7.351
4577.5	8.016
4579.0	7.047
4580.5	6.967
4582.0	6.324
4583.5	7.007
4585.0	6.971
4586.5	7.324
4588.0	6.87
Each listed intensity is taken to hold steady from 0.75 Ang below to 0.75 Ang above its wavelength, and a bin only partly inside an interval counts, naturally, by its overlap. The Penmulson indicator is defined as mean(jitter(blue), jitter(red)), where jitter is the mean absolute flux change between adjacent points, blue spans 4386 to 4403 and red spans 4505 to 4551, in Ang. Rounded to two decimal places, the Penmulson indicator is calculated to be 0.47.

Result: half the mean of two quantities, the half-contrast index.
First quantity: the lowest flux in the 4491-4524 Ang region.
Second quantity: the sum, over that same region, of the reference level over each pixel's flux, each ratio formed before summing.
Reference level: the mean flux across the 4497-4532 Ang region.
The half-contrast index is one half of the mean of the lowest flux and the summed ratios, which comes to 7.1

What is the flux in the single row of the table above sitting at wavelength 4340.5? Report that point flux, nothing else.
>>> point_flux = 5.677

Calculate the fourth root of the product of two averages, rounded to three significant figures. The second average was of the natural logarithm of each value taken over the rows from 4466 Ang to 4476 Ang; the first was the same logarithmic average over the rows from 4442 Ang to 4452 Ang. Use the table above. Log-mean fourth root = 1.40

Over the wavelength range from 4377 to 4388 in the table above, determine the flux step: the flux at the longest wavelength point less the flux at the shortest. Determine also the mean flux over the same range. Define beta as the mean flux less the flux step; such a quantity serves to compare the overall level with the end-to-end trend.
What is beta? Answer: 6.52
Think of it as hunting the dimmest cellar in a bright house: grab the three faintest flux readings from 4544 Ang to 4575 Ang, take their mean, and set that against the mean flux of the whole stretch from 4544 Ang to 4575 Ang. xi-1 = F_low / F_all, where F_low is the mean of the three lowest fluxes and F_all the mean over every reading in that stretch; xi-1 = 0.892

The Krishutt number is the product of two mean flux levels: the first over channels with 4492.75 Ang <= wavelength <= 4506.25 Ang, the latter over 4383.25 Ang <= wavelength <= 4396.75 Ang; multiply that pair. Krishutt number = 41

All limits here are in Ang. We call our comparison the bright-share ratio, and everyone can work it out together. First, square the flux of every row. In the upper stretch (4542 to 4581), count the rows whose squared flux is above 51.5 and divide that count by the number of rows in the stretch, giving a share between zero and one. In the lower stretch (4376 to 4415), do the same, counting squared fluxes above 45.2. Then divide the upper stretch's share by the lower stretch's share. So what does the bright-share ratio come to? 9.0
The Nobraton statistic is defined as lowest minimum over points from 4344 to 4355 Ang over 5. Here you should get 1.11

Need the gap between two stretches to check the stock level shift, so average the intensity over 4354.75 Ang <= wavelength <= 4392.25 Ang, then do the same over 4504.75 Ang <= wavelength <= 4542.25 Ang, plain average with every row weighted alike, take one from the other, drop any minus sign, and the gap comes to 1.17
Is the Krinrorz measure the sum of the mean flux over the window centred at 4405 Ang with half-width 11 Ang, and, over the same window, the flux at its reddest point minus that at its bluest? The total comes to 6.2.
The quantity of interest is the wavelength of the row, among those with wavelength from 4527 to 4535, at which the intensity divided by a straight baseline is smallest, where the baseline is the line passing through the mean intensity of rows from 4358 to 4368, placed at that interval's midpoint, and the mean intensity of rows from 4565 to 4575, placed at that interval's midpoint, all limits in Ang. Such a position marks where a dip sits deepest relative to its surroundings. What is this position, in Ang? 4532.5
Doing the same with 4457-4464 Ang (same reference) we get 4457.5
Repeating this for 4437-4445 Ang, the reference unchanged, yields 4438.0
